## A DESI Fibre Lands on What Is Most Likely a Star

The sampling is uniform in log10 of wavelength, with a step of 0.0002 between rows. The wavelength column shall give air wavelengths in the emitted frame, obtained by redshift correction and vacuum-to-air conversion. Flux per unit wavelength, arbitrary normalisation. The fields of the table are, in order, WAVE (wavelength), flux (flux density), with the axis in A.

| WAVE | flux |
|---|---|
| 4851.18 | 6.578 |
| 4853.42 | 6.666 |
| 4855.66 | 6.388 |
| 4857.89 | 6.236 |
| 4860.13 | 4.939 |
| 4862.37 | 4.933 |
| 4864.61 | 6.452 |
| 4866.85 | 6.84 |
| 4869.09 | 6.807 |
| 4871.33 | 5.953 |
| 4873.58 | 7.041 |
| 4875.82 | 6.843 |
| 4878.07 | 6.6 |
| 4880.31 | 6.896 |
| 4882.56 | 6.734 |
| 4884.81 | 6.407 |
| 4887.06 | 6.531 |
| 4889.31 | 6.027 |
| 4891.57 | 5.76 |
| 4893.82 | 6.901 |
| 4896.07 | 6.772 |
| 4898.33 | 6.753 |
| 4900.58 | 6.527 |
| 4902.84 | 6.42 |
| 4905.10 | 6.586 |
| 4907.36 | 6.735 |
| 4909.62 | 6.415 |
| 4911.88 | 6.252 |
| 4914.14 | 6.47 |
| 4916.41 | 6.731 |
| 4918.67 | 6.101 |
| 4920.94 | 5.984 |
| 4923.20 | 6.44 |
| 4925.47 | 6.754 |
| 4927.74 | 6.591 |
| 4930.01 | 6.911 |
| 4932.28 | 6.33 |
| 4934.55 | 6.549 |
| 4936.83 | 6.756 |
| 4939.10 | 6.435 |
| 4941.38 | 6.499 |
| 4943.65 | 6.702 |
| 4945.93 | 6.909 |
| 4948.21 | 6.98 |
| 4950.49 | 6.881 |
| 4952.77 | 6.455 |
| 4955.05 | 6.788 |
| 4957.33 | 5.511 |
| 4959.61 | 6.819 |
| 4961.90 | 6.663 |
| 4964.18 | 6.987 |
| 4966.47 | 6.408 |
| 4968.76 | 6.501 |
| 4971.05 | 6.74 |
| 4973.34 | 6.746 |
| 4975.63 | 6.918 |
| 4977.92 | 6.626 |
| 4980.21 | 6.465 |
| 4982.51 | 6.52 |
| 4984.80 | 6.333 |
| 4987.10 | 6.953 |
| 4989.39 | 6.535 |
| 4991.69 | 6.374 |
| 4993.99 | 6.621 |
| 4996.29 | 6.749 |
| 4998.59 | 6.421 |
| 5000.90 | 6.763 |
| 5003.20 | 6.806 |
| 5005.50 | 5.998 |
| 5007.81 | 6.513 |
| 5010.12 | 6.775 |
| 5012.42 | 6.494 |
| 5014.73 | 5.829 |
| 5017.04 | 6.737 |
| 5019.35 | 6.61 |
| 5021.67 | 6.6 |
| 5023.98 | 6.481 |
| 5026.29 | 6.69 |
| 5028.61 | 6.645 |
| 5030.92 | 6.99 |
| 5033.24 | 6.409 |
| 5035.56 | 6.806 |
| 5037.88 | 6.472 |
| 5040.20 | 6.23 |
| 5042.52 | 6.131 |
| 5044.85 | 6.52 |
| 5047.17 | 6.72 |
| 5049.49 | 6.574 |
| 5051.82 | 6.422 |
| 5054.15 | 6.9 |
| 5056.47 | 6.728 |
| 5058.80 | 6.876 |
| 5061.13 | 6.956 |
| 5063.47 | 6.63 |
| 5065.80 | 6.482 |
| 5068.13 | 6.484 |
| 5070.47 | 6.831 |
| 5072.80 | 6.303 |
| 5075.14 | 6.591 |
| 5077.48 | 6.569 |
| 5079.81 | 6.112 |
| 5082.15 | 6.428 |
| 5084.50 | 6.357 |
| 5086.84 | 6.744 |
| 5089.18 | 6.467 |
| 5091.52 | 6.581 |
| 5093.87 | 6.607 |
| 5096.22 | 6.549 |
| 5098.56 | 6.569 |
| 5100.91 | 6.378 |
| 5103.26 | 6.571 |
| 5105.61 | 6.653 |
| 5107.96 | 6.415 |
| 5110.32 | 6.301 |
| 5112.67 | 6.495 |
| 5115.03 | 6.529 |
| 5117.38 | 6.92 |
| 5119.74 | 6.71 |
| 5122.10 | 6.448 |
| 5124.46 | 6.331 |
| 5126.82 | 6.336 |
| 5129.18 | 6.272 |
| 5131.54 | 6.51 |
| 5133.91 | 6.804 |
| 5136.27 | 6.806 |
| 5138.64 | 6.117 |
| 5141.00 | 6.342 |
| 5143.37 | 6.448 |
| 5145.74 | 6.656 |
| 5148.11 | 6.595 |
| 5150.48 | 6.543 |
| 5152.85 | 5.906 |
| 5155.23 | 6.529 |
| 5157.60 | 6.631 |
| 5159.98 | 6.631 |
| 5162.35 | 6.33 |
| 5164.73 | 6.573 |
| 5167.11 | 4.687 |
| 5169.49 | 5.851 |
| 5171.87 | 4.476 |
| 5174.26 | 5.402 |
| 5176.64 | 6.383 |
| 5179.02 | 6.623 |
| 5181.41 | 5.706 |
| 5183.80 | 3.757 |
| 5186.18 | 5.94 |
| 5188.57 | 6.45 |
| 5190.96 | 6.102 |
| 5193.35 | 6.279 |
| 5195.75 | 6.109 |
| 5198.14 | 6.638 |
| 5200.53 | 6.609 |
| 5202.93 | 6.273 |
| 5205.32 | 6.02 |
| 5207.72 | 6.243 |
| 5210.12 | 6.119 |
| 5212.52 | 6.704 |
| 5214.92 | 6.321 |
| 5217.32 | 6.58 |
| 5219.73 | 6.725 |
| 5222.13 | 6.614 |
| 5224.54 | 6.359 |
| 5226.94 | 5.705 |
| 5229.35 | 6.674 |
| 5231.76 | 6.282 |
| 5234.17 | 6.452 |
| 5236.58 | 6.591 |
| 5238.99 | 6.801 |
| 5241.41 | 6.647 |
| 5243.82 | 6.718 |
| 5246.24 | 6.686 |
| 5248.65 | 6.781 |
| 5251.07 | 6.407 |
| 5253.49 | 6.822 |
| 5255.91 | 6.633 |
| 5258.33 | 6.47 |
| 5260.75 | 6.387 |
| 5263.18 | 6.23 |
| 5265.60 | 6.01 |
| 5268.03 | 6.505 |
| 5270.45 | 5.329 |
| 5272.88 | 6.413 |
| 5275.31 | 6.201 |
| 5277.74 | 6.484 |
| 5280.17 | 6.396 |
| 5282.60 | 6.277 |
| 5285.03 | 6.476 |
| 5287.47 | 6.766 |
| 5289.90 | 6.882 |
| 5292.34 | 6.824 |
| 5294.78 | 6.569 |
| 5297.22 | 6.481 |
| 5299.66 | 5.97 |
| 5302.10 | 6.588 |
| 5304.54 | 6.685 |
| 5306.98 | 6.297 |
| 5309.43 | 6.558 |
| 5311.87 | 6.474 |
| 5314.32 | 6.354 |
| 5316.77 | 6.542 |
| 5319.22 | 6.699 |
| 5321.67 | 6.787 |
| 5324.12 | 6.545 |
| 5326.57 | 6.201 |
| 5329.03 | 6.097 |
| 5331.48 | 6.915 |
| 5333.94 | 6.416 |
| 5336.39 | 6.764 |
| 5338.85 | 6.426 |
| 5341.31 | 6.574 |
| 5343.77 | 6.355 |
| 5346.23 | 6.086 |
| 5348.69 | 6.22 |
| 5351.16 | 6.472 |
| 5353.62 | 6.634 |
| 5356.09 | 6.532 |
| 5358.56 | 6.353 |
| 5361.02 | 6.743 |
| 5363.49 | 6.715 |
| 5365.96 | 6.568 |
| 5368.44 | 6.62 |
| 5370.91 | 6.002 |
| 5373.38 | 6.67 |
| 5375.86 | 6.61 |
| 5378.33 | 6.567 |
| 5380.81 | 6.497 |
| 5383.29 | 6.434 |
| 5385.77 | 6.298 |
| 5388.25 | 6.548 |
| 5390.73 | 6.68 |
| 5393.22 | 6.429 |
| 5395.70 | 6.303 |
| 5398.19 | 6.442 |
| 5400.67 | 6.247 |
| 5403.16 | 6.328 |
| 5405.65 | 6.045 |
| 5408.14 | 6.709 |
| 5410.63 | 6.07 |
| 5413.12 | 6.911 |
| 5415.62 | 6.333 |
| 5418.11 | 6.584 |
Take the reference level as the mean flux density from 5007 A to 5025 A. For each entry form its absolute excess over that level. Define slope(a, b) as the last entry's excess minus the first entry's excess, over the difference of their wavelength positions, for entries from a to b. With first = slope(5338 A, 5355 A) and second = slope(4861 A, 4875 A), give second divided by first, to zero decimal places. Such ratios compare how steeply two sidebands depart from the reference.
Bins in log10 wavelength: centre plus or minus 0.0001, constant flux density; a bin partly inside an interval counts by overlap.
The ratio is -27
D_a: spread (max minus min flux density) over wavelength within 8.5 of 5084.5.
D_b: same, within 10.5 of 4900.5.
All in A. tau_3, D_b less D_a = 0.5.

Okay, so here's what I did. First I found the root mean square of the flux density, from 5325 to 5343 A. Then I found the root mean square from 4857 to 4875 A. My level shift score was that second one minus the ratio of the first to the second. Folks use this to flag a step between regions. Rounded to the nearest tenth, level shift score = 5.2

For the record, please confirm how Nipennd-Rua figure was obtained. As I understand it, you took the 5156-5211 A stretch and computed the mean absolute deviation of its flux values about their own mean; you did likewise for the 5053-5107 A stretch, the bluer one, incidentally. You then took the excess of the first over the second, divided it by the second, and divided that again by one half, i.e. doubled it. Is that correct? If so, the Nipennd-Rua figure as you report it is 5.2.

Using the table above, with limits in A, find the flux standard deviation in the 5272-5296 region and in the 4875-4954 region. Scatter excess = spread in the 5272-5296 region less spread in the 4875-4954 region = -0.1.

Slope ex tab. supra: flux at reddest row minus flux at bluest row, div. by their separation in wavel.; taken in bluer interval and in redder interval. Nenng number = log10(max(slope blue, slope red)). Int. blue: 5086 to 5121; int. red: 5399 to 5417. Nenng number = -2.24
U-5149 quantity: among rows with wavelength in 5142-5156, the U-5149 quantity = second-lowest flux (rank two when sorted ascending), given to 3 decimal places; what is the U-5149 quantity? 6.448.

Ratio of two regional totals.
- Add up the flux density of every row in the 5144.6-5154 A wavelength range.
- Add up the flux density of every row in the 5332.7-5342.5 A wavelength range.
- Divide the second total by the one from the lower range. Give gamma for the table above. 1.02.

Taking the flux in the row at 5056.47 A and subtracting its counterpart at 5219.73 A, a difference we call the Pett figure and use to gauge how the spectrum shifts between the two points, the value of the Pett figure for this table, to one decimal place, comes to 0.0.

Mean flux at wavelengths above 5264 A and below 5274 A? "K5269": 6.1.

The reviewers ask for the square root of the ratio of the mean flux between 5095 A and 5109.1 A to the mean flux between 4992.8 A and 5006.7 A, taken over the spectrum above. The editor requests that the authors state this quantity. 1.00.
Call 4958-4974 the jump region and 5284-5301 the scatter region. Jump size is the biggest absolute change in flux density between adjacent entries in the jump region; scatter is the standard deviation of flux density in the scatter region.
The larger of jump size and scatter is 0.58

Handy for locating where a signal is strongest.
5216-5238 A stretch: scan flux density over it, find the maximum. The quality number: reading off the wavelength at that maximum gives 5219.73 A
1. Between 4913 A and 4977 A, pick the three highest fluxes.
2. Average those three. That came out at 6.96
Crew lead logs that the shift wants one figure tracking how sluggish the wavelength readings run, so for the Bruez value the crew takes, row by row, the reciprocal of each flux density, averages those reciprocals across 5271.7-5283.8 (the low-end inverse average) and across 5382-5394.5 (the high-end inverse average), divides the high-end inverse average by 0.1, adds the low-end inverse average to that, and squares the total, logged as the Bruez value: 2.90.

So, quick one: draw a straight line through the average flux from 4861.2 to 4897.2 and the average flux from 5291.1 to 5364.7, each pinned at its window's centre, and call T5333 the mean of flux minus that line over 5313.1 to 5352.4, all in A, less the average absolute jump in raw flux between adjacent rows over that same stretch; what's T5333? -0.31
